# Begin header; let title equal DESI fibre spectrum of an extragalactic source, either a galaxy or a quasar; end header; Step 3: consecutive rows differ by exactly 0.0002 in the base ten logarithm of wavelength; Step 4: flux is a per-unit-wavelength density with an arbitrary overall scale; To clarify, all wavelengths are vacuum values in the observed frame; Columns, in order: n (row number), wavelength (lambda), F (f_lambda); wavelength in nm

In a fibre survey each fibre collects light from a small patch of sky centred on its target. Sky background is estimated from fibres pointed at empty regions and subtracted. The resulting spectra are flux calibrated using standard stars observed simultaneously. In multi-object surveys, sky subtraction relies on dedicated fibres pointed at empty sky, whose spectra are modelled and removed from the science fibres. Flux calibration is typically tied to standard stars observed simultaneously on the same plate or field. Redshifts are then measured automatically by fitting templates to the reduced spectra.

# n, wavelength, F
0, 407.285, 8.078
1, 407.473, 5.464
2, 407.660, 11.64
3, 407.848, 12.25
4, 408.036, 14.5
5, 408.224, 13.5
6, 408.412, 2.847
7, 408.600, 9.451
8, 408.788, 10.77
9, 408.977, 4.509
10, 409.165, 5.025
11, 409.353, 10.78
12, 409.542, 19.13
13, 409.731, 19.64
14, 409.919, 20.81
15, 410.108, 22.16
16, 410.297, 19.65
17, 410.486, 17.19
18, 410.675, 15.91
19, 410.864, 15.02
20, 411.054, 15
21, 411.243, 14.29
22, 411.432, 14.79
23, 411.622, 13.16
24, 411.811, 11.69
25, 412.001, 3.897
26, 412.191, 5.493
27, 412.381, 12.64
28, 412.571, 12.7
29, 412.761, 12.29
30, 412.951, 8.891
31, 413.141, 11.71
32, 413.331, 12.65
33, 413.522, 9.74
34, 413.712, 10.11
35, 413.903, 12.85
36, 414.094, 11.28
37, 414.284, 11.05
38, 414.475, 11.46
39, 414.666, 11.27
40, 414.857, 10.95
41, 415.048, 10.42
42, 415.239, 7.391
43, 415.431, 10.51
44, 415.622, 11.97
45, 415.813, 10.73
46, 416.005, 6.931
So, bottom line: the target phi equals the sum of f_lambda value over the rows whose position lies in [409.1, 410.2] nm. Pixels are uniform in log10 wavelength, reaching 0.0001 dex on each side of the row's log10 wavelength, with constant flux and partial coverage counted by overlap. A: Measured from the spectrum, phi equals 98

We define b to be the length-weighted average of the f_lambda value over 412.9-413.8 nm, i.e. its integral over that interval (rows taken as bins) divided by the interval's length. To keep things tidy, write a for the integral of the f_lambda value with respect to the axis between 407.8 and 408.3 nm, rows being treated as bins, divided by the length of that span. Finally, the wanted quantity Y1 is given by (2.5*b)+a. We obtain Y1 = 40.3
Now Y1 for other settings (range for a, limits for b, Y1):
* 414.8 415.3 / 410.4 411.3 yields 48.4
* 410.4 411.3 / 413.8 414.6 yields 44.6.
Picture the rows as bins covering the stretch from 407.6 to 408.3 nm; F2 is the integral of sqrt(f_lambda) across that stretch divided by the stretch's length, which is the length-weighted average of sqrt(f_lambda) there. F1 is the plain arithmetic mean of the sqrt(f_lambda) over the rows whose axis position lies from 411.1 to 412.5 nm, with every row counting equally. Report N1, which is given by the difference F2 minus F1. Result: 0.4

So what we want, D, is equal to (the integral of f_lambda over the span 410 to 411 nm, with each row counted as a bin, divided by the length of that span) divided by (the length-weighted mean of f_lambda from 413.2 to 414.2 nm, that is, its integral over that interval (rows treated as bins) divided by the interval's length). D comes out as 1.58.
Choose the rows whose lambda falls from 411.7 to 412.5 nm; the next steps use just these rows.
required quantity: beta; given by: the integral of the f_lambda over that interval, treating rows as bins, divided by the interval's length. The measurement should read 9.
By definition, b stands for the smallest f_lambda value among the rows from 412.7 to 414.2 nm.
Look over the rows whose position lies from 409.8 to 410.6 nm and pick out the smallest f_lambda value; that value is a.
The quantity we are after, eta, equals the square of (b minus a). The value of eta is 69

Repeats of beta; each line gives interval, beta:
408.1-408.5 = 9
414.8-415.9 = 10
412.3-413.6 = 12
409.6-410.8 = 19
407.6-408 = 12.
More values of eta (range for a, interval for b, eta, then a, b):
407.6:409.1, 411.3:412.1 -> 1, 2.847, 3.897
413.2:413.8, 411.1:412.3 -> 34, 9.74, 3.897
